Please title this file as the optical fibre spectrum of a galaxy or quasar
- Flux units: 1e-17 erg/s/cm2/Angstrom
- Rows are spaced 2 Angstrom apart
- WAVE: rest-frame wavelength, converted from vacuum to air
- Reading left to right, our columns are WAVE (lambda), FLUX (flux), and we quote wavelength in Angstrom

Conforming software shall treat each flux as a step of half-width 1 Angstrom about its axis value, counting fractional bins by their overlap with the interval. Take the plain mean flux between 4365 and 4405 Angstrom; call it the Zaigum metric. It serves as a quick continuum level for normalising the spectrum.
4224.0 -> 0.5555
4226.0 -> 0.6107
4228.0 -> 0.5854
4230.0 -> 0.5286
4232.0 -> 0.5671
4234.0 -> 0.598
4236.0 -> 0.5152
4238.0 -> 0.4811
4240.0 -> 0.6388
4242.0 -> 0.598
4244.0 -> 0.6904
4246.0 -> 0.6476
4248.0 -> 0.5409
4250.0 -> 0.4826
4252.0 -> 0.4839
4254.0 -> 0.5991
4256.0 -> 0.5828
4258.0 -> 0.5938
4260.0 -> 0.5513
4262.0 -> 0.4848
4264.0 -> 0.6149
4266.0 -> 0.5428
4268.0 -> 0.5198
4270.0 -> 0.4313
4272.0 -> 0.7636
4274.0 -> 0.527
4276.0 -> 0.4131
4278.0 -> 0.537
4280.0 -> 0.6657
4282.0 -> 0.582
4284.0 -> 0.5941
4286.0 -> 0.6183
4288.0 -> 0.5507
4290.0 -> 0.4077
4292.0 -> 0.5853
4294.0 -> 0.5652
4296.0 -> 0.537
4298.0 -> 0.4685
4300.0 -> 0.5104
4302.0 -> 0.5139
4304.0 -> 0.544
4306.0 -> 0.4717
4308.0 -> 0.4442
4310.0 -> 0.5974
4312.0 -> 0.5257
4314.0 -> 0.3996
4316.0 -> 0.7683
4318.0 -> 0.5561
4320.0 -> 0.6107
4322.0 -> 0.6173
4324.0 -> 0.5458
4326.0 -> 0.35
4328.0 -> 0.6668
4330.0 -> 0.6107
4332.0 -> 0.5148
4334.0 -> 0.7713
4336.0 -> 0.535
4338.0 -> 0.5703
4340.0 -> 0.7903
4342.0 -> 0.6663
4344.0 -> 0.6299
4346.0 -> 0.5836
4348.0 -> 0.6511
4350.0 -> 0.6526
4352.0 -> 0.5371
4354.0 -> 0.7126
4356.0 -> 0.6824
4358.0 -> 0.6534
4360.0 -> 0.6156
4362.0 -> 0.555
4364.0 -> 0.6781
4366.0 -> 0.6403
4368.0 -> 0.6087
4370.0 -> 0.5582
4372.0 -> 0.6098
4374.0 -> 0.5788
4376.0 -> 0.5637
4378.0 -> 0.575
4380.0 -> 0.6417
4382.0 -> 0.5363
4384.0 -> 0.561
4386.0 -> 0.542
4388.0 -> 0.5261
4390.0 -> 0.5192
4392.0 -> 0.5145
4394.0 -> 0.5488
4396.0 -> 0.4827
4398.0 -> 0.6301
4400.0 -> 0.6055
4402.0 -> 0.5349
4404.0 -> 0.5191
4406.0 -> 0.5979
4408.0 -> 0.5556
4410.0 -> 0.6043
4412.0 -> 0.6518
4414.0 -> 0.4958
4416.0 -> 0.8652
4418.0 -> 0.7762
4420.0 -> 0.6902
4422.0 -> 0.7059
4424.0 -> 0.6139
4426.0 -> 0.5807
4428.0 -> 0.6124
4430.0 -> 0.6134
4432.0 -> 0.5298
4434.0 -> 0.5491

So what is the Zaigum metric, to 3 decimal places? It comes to 0.565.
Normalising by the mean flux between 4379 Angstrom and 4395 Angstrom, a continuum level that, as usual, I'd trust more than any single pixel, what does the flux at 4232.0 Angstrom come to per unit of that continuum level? 1.03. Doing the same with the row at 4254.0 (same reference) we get 1.09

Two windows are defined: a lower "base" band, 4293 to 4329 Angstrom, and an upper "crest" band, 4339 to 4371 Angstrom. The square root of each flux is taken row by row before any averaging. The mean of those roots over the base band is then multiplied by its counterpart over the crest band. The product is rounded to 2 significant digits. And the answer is 0.58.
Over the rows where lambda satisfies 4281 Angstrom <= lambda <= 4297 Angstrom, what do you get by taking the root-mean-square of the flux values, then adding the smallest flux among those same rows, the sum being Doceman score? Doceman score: 0.97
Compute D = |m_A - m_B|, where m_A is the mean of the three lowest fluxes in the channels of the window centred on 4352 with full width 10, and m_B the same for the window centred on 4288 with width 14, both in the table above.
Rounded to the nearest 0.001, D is 0.106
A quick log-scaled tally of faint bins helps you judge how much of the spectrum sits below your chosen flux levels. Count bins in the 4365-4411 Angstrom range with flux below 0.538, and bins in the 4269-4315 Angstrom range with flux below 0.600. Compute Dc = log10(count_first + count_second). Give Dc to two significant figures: 1.4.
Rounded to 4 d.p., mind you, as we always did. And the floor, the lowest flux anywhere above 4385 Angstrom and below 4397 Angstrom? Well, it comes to 0.4827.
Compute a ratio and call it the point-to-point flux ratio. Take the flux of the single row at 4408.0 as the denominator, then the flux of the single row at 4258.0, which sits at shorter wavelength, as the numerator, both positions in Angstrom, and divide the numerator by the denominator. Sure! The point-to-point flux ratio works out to 1.07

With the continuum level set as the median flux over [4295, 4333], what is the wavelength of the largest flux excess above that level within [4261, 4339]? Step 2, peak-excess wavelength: 4334.0 Angstrom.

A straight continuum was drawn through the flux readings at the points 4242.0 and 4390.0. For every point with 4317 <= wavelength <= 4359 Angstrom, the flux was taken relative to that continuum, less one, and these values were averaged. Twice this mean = 0.25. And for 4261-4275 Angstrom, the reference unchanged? -0.10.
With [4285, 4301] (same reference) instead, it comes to -0.14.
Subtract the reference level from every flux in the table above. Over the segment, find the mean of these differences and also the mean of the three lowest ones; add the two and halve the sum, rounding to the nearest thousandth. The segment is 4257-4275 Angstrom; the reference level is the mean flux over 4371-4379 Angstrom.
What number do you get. -0.063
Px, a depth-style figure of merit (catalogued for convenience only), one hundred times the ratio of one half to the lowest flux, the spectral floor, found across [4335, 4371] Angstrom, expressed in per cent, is 93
